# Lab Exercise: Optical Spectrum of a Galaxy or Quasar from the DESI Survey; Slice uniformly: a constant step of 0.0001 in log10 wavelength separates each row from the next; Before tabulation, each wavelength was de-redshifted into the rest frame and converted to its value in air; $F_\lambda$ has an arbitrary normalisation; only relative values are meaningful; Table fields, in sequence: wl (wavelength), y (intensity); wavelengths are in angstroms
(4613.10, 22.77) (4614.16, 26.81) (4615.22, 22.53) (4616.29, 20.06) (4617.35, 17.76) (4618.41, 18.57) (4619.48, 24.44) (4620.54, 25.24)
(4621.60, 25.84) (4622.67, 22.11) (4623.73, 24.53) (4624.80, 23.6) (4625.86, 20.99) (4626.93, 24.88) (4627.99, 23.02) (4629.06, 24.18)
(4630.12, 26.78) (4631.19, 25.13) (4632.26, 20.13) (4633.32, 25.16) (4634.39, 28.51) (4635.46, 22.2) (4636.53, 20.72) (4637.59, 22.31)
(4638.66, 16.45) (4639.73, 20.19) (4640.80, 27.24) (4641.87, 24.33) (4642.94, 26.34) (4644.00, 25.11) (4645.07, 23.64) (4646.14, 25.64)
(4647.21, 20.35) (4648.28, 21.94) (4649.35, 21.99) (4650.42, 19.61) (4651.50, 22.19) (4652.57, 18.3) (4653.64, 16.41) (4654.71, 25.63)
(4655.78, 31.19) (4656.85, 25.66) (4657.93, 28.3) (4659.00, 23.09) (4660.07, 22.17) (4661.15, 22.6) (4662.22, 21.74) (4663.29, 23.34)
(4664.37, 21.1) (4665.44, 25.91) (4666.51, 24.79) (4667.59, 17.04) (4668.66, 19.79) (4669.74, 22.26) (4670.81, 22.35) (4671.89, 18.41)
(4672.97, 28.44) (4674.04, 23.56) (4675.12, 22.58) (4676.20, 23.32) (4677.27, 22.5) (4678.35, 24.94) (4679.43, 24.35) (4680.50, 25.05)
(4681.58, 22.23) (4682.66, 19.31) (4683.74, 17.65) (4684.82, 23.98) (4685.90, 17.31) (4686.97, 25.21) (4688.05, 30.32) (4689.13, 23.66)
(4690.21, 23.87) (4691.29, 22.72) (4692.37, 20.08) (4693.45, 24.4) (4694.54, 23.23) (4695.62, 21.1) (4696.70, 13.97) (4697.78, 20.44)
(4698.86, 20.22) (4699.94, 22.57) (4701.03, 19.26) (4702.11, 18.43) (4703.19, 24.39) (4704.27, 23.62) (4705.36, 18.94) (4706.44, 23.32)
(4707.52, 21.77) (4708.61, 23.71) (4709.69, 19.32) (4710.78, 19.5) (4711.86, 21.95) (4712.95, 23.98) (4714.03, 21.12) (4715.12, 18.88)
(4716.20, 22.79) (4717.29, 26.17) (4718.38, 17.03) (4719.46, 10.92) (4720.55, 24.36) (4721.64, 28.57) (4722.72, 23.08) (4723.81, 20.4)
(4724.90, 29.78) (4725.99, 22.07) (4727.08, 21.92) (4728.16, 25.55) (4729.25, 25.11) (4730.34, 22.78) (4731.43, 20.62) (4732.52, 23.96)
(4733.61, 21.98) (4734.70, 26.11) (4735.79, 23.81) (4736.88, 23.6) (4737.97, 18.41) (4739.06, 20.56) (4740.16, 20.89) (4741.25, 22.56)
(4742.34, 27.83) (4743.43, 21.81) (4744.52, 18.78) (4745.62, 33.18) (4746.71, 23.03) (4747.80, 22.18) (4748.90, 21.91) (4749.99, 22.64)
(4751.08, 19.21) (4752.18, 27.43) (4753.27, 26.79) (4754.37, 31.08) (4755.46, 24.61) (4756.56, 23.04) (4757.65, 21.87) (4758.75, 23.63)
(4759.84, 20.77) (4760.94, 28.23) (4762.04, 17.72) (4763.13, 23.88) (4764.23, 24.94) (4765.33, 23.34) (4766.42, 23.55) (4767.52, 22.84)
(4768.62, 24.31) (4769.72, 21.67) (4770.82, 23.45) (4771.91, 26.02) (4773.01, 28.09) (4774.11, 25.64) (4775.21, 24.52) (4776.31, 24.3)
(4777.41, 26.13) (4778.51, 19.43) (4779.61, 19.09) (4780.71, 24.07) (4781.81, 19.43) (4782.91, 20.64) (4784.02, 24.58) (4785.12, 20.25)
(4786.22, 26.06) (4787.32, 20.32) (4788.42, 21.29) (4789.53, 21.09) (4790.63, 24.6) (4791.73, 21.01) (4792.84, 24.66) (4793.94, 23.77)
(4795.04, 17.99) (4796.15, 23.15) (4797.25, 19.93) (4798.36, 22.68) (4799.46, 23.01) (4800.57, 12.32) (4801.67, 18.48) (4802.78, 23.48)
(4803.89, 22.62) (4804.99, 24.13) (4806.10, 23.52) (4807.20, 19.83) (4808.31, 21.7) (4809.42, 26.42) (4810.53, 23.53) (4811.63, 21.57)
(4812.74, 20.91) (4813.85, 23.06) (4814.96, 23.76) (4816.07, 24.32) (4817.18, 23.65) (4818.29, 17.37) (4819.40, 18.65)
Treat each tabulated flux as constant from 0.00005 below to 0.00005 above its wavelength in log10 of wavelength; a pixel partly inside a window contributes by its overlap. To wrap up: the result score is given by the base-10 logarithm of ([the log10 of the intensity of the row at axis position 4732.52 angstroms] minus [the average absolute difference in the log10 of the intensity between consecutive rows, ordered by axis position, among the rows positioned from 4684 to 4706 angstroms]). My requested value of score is 0.115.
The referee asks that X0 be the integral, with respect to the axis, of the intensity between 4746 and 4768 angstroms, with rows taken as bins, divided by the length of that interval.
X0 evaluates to 23.7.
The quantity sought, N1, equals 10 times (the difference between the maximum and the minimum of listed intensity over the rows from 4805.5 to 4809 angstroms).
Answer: 37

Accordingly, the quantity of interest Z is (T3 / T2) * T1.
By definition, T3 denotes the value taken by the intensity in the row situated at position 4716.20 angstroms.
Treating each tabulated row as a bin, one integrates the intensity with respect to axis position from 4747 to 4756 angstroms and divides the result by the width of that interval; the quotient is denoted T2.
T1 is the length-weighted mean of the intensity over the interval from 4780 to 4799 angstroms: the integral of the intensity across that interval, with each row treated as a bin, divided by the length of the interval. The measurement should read 20.6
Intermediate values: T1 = 22.1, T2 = 24.4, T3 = 22.79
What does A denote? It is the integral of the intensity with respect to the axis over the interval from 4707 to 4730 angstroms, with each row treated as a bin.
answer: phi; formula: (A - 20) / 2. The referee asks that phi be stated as 246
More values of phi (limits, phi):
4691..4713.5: 229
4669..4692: 254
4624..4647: 262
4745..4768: 267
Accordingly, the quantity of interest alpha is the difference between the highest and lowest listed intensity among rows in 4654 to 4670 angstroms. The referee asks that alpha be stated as 14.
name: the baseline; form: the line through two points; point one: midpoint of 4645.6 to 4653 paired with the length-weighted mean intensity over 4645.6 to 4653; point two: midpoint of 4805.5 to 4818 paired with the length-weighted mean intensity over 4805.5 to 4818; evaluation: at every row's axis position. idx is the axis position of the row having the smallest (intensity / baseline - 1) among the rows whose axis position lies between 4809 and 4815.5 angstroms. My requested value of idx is 4812.74 angstroms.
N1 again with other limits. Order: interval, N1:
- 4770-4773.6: 46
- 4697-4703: 41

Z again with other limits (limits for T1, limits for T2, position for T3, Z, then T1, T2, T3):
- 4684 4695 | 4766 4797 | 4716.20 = 23.2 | 23.3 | 22.9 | 22.79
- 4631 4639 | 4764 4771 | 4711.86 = 21.2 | 22.6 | 23.4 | 21.95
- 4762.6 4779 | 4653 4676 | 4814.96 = 24.8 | 24.2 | 23.1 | 23.76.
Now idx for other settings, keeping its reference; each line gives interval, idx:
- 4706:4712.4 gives 4709.69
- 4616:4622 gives 4617.35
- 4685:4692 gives 4685.90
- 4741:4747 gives 4744.52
